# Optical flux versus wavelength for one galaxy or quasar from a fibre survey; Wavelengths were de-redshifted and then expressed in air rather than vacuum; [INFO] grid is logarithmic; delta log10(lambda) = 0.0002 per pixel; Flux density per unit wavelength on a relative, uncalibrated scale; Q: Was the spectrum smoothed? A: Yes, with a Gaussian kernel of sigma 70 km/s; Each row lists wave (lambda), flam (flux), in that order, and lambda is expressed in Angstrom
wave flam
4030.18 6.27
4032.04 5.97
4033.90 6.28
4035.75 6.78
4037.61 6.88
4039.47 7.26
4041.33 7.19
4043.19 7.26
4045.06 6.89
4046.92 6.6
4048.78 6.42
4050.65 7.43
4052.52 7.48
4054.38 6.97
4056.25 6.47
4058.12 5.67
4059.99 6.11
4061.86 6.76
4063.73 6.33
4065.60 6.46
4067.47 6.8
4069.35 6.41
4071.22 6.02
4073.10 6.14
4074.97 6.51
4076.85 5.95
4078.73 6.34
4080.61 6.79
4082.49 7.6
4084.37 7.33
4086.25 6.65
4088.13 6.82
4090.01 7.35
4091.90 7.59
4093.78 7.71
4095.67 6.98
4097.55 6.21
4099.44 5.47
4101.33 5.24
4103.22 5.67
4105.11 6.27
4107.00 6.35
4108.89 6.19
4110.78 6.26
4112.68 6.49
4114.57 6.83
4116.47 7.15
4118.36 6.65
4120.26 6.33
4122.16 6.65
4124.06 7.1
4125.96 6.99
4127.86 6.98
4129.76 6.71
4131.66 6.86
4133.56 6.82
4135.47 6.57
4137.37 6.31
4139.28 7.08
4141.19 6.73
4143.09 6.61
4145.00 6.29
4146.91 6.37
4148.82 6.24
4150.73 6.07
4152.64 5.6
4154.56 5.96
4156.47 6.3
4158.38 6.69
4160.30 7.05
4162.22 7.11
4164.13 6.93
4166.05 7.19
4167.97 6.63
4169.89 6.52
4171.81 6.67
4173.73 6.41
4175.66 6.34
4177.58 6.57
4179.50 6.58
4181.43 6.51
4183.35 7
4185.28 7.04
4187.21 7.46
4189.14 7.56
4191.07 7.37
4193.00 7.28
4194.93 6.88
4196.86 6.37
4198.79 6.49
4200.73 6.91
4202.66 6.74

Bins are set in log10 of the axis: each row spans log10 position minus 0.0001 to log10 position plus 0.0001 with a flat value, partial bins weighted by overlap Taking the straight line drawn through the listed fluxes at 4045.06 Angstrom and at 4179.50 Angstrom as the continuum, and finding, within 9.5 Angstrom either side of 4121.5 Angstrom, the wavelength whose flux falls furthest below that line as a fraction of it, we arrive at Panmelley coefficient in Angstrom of 4120.26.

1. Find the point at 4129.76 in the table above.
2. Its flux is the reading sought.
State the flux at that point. 6.71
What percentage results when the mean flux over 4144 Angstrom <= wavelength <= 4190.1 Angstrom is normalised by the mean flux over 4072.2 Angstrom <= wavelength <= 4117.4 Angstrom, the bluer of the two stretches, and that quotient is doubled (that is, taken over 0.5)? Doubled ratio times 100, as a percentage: 202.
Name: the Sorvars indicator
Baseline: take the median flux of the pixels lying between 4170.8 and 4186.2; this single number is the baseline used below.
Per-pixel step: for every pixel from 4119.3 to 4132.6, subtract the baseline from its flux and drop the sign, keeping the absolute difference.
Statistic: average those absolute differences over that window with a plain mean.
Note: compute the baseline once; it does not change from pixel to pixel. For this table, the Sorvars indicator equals 0.30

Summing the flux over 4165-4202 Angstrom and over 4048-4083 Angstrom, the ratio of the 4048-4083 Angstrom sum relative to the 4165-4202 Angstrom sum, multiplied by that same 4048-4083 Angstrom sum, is 120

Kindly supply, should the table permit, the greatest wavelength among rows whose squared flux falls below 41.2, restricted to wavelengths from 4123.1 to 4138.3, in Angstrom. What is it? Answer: 4137.37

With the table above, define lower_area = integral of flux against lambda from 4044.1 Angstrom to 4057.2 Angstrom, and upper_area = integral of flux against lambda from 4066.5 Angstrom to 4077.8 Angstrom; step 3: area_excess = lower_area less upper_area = 19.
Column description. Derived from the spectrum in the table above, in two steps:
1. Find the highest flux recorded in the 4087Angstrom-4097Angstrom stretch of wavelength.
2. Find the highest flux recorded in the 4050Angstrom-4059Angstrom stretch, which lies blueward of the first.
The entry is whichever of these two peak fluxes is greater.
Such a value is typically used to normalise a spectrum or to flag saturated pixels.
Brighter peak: 7.71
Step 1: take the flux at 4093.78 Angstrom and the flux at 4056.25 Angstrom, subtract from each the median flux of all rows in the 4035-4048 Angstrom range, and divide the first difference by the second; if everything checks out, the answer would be -2.0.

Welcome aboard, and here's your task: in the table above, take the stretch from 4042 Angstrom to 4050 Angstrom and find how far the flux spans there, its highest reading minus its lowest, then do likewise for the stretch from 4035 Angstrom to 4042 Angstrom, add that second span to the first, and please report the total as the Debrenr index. 1.3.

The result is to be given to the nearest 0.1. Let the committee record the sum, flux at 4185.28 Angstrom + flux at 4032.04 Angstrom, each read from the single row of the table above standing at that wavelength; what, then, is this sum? 13.0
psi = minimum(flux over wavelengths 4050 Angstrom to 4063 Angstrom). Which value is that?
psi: 5.67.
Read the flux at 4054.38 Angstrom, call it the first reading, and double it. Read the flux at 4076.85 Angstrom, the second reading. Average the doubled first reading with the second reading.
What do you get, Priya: 9.9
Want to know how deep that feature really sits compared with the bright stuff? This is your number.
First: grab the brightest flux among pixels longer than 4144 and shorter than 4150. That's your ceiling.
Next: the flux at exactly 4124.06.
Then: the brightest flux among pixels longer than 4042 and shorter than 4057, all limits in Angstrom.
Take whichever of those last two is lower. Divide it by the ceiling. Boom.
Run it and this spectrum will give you 1.11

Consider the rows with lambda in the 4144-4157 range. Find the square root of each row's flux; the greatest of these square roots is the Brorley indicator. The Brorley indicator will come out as 2.52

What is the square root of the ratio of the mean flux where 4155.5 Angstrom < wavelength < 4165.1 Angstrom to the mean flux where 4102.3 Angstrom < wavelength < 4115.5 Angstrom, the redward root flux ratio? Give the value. 1.04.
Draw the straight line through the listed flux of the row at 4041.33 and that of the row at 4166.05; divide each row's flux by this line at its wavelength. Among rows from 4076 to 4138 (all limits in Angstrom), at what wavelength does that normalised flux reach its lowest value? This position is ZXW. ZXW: 4101.33 Angstrom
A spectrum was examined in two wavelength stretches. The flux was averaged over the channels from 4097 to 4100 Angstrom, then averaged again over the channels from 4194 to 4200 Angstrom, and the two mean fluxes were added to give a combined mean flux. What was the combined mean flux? 12.4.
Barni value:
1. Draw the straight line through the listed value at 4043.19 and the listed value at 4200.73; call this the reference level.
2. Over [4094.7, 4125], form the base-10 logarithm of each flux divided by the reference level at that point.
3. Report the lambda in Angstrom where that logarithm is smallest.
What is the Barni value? 4101.33 Angstrom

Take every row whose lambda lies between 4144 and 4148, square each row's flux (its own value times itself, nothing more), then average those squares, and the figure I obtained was 40.1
